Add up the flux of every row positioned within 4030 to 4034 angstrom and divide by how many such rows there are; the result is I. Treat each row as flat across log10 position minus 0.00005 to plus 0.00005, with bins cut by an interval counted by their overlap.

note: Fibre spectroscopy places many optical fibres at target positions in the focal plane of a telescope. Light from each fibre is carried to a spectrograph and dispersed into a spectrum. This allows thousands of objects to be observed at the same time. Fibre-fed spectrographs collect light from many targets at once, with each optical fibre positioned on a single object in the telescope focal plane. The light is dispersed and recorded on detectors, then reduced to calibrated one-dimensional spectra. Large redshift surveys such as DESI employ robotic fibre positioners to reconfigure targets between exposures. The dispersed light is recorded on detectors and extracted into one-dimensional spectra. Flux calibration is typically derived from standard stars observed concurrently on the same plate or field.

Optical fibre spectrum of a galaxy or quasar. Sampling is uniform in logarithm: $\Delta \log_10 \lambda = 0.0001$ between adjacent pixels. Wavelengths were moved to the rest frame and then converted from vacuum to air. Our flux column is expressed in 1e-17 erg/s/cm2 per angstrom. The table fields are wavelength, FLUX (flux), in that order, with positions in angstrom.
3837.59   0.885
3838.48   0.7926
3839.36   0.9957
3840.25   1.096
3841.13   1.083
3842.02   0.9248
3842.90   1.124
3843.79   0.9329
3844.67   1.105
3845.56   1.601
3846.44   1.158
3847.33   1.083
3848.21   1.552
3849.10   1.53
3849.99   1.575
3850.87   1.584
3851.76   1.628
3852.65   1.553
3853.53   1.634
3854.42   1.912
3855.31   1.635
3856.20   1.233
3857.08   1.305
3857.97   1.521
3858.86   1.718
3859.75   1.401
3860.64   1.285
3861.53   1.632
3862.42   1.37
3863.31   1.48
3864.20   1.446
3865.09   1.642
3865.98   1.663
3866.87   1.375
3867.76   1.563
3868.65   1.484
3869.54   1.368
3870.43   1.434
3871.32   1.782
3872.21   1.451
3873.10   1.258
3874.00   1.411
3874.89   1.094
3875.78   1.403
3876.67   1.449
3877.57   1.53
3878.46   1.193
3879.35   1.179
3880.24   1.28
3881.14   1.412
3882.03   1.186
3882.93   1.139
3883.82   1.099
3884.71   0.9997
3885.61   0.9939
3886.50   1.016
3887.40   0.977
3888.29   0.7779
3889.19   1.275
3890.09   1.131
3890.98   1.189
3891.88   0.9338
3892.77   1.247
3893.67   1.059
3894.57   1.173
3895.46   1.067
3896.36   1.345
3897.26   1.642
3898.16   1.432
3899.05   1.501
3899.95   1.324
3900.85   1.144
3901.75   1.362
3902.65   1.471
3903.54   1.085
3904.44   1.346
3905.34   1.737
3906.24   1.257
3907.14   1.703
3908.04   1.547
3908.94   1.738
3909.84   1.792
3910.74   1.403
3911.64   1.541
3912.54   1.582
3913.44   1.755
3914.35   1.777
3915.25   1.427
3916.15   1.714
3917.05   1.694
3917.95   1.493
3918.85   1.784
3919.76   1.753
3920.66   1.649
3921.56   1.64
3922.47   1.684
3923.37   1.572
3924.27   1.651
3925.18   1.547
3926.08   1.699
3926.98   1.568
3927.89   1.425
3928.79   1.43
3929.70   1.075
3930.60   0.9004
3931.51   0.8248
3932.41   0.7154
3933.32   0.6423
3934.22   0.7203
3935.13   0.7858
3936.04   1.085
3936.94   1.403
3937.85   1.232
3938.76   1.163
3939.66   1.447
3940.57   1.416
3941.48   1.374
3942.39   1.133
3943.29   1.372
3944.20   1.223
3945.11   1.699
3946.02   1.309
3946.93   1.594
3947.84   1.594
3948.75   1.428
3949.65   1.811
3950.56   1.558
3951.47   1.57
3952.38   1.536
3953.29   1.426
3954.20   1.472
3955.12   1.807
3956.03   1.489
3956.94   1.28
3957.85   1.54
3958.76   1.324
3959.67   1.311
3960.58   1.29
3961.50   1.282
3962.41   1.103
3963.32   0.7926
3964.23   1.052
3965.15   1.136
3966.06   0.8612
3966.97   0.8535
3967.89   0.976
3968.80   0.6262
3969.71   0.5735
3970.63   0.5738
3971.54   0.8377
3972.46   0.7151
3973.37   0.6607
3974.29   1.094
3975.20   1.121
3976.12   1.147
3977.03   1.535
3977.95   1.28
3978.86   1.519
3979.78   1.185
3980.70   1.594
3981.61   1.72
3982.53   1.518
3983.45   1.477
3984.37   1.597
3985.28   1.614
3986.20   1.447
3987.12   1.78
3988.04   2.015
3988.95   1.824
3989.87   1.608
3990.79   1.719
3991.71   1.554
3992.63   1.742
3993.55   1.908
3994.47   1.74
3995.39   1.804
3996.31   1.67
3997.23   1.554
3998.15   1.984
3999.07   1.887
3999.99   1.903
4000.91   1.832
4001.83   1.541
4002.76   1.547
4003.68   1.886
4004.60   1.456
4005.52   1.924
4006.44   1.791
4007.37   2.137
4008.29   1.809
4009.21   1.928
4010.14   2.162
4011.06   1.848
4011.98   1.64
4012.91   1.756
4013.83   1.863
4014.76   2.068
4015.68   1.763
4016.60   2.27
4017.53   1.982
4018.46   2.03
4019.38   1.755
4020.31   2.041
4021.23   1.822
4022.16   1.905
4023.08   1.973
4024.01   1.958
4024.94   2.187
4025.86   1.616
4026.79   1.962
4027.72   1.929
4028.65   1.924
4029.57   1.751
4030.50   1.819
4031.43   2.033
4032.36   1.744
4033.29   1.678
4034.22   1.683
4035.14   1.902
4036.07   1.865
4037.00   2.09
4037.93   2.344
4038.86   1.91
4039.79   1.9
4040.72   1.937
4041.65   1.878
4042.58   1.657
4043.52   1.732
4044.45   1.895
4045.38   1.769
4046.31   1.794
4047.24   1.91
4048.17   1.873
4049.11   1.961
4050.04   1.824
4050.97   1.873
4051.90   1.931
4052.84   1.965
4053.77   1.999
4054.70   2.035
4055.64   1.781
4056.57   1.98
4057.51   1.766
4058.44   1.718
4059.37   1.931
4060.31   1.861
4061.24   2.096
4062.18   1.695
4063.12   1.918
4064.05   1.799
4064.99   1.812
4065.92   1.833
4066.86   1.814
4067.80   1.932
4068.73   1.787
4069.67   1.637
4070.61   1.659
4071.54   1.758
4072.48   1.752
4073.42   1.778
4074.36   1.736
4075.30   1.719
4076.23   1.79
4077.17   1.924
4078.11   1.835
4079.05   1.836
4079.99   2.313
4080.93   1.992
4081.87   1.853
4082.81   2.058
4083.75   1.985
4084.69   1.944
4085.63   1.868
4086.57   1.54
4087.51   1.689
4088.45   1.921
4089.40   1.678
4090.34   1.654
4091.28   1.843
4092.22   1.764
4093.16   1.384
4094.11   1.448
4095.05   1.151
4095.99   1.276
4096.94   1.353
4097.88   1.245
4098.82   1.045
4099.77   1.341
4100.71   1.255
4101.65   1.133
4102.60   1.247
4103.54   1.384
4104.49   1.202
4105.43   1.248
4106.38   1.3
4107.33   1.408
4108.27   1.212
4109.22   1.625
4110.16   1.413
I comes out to 1.8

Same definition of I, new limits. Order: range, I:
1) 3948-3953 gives 1.6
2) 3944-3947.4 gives 1.5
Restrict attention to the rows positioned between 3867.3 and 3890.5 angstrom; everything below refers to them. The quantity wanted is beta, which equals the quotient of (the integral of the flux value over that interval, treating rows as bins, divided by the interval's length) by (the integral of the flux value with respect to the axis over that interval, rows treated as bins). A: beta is 0.0431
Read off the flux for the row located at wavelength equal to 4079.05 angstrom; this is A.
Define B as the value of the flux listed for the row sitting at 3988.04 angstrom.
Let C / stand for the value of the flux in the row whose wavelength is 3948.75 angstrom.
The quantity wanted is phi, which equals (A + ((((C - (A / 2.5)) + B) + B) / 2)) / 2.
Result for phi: 2.10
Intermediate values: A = 1.836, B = 2.015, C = 1.428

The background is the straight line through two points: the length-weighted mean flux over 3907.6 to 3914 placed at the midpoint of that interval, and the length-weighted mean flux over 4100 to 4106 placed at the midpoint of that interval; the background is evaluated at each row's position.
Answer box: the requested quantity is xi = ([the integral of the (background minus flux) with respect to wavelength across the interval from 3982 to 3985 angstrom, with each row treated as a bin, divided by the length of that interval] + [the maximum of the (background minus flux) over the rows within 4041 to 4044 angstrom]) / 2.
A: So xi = -0.17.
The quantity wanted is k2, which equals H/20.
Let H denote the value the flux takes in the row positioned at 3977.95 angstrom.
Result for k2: 0.064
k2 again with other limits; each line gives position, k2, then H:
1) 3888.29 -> 0.039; 0.7779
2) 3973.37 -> 0.033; 0.6607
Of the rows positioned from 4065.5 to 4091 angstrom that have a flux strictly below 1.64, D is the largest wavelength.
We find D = 4086.57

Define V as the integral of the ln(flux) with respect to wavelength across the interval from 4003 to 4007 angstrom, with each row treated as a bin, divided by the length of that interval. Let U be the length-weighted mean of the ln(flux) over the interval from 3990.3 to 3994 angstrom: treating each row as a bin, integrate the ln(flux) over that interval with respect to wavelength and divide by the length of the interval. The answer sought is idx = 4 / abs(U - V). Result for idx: 267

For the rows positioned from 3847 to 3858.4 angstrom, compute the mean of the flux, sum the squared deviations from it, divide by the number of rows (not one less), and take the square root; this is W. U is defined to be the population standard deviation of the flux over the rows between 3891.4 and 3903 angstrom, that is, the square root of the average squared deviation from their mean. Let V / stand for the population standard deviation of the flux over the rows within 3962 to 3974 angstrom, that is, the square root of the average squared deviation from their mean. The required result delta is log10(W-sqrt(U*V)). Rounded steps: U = 0.20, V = 0.187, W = 0.20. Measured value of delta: -2.1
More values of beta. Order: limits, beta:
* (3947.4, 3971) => 0.0424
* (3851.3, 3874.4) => 0.0433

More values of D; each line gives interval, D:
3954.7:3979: 3978.86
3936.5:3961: 3960.58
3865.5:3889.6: 3889.19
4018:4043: 4025.86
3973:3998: 3997.23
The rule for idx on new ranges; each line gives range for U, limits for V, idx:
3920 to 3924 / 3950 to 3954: 53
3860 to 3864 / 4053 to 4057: 13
